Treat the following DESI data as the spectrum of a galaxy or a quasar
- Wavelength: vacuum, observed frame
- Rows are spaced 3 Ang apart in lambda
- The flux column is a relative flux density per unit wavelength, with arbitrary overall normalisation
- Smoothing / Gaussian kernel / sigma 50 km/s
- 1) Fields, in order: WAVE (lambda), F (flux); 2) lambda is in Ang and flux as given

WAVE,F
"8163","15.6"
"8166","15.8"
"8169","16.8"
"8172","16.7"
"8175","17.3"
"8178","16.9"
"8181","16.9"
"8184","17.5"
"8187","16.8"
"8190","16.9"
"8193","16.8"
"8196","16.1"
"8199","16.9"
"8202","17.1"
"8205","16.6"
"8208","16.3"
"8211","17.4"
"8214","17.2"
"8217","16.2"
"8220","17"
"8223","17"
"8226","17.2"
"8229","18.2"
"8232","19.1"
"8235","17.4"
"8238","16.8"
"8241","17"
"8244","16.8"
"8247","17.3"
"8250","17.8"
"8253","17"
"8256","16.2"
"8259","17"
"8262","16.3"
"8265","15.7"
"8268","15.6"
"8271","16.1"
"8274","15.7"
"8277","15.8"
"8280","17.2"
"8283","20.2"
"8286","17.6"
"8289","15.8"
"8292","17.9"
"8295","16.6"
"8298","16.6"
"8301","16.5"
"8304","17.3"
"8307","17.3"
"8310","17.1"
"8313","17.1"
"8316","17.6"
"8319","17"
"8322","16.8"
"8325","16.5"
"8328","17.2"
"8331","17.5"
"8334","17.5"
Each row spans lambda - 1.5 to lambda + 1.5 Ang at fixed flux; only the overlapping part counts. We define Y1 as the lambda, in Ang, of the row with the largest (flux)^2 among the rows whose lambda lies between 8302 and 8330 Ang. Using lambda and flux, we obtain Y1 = 8316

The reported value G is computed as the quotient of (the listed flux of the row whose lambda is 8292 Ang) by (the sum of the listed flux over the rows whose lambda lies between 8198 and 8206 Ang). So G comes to 0.35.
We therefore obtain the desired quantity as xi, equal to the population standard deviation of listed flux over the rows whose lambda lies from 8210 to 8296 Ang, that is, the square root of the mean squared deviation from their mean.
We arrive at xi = 1.0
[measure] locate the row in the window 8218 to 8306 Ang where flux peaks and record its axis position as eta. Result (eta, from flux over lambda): 8283 Ang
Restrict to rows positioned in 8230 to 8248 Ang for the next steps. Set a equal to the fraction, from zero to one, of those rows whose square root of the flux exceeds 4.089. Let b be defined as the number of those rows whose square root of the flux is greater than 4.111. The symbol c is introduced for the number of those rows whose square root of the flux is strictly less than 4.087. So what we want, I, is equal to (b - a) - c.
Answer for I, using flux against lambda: 3.0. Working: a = 1.00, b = 4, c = 0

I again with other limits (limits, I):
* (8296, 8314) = 1.3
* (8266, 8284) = -2.3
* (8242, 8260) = 2.2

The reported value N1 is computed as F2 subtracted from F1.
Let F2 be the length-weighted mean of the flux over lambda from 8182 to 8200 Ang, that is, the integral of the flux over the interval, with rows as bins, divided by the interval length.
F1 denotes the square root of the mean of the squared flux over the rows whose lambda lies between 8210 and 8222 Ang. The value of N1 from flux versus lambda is 0.1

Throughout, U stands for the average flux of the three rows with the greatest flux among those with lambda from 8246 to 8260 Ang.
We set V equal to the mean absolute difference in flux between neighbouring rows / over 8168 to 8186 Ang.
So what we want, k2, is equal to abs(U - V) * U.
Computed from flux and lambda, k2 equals 296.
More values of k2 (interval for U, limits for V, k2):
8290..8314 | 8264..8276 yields 300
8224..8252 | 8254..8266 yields 324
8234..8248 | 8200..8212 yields 286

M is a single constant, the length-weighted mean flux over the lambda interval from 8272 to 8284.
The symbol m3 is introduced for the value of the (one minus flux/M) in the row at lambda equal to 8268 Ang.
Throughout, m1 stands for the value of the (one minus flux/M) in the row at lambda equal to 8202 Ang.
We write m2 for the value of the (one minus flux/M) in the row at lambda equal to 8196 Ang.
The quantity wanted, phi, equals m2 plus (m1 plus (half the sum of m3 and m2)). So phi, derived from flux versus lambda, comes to 0.124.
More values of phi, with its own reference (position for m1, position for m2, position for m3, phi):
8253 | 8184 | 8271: -0.008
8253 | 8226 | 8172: 0.001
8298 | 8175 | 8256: 0.030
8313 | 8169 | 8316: 0.004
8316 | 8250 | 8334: -0.111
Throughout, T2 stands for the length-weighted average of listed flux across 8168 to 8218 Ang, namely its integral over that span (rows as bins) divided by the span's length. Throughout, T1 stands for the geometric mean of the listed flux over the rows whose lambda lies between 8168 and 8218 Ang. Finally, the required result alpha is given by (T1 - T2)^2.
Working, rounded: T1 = 16.8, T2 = 16.9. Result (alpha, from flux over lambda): 0.0001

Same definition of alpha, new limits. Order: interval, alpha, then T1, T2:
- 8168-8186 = 0.0000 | 17.0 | 17.0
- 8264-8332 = 0.0010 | 16.9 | 16.9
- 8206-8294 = 0.0006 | 17.0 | 17.0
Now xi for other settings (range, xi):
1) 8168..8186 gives 0.3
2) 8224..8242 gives 0.8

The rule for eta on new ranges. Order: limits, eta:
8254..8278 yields 8259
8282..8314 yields 8283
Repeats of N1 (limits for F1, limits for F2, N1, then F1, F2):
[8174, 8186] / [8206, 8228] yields 0.2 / 17.2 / 16.9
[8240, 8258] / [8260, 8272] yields 1.1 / 17.0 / 16.0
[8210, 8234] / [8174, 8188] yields 0.3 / 17.4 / 17.1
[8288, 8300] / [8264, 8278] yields 1.0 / 16.7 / 15.8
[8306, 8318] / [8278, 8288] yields -0.8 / 17.3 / 18.1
